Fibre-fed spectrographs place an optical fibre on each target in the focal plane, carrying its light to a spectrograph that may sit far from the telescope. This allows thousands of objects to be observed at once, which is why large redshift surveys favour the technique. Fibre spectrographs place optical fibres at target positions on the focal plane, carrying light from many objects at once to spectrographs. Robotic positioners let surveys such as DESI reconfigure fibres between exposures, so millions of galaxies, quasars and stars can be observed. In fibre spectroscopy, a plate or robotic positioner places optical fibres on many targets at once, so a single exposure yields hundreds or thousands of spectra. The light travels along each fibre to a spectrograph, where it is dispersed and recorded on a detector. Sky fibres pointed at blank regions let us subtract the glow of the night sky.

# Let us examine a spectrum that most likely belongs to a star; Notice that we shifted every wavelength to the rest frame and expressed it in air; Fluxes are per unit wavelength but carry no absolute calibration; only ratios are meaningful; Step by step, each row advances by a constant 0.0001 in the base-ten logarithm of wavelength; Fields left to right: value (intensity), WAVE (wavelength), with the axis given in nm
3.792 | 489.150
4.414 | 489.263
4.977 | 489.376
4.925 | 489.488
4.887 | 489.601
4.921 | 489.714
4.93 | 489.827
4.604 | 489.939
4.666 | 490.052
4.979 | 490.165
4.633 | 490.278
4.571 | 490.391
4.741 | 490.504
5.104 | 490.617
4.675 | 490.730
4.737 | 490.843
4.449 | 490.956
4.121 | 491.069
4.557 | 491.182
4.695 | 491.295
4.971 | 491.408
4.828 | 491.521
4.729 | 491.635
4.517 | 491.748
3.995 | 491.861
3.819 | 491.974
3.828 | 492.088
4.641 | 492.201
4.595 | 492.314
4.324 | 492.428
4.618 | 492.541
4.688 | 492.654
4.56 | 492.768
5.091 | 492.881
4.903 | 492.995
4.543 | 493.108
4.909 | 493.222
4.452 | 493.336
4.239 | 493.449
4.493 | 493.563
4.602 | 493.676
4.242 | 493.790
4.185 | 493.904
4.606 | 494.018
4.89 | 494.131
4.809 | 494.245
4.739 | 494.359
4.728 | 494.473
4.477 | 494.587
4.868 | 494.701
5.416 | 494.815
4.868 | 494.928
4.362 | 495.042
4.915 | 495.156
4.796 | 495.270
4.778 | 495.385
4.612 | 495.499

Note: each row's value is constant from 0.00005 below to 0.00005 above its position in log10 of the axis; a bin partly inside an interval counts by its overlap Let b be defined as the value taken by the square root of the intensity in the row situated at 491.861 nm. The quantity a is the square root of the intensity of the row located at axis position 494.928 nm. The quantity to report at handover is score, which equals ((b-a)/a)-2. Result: -2.09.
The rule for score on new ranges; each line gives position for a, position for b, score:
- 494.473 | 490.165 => -1.97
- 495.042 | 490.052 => -1.97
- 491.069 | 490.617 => -1.89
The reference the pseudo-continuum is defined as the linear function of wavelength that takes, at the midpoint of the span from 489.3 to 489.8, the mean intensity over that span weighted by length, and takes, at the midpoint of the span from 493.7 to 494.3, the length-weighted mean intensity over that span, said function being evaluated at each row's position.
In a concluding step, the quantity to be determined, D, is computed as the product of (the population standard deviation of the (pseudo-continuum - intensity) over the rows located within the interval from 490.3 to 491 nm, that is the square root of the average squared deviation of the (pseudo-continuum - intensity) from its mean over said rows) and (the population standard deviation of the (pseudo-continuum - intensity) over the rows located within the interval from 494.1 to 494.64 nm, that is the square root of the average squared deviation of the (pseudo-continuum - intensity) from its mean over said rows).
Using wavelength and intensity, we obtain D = 0.03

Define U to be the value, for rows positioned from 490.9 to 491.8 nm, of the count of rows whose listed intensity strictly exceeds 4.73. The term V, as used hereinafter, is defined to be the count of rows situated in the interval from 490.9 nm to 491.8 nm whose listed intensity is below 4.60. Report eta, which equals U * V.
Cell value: 8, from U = 2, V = 4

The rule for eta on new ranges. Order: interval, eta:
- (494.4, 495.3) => 10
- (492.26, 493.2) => 8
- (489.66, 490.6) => 4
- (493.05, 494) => 6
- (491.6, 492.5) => 0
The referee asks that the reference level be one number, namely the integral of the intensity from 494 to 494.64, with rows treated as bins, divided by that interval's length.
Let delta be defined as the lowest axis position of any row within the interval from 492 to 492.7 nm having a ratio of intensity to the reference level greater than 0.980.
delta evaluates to 492.201 nm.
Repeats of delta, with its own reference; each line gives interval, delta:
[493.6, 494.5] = 494.131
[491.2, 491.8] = 491.295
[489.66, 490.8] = 489.714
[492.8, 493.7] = 492.881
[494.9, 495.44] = 494.928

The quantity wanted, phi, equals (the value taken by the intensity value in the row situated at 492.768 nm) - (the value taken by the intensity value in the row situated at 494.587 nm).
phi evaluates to 0.08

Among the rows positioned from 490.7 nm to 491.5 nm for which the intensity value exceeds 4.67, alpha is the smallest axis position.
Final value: 490.730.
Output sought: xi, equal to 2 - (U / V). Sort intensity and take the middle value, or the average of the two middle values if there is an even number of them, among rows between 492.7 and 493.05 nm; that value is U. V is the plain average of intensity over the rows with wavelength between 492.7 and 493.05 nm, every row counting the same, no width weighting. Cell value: 0.99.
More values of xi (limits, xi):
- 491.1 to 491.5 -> 1.01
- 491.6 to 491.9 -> 0.98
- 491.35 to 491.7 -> 1.00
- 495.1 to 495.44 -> 1.01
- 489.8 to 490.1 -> 1.01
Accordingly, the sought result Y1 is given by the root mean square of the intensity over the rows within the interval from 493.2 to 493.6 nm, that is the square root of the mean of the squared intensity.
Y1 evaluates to 4.53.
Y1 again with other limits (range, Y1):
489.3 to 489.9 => 4.93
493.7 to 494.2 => 4.49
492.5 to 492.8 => 4.62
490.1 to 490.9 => 4.78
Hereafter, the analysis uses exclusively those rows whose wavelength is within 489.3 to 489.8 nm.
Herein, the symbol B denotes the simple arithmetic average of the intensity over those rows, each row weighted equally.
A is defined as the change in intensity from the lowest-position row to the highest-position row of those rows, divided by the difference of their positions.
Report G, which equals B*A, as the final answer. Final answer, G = -1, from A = -0.2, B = 4.93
